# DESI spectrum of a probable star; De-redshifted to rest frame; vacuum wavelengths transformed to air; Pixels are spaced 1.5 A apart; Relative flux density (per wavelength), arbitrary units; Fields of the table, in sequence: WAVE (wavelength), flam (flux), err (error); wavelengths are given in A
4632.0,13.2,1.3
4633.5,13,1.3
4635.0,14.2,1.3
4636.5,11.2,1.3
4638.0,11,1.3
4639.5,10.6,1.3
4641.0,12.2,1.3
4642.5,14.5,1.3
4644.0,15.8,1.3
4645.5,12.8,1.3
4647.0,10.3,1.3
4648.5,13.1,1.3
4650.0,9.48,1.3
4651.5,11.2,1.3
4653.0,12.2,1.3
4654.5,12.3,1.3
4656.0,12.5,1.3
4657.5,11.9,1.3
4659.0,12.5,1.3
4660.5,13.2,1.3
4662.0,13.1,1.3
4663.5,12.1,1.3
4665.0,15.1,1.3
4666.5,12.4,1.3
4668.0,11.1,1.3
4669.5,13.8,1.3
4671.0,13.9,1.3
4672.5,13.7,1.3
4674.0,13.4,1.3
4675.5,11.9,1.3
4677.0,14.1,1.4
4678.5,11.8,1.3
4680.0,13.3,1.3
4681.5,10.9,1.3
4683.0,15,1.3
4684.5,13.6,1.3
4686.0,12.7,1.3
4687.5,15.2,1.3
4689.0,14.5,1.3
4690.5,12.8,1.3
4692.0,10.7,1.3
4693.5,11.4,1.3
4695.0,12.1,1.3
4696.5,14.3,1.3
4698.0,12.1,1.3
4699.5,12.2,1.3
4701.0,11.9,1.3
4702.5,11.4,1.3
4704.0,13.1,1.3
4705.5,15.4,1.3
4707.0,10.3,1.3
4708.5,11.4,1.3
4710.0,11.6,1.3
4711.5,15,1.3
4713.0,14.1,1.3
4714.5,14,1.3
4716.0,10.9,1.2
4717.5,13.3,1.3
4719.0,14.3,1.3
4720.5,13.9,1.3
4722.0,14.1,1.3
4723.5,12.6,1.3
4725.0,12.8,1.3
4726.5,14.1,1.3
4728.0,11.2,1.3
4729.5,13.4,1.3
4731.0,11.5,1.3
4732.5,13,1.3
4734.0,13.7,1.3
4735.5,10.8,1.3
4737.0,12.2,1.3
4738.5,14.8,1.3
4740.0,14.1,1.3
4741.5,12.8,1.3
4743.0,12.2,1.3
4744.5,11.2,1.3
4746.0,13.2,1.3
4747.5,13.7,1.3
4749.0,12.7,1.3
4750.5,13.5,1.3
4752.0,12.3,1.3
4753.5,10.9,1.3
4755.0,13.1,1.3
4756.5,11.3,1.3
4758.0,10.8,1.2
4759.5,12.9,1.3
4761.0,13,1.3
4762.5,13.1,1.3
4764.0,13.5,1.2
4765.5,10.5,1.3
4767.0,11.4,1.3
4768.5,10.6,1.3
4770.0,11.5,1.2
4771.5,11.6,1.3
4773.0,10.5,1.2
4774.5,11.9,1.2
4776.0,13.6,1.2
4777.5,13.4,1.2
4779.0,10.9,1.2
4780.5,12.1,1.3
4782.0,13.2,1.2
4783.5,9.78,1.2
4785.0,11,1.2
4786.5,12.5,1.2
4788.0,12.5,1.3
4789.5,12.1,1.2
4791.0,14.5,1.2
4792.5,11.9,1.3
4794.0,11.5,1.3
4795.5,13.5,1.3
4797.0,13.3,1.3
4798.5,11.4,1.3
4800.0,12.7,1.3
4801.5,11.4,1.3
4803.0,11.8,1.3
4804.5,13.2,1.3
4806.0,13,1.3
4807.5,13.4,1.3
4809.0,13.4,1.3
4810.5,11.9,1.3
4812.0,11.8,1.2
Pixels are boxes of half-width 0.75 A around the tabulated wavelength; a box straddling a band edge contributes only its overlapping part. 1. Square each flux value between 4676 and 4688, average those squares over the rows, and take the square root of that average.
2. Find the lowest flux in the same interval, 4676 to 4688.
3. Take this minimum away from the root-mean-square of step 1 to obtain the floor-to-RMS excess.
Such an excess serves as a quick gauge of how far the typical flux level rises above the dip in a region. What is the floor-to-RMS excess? 2.5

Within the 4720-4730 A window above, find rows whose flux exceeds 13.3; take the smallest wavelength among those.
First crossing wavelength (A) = 4720.5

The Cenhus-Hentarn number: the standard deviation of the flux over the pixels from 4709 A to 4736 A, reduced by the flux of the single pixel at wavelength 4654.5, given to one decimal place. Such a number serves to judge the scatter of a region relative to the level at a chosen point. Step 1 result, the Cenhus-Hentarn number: -11.0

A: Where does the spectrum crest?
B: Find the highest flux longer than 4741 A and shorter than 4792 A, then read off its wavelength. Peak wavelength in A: 4791.0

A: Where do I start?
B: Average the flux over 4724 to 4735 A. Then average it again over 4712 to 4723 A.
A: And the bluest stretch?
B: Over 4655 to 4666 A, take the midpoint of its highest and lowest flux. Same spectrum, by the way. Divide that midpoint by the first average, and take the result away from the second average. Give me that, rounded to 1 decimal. 12.5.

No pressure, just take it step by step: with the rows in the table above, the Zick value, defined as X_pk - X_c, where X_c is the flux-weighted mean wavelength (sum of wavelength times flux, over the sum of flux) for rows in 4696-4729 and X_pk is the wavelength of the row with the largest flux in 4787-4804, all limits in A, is 78.6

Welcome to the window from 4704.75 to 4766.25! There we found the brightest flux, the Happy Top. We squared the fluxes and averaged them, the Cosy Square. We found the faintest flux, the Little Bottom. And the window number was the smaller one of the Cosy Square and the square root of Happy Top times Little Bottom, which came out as 12.6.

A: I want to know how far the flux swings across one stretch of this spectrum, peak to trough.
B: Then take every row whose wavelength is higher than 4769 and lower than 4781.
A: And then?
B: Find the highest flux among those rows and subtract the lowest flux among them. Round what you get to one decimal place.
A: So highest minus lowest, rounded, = 3.1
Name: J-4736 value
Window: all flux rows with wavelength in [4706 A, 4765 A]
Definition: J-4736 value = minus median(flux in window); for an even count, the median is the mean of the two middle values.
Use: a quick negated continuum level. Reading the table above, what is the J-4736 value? -13.0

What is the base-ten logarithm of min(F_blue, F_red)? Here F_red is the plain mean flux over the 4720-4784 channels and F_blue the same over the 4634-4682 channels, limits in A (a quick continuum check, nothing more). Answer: 1.09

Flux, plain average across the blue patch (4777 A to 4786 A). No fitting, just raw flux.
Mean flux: 11.7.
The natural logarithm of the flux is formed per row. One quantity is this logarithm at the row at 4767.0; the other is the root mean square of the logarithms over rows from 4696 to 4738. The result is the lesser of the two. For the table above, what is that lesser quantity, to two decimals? 2.43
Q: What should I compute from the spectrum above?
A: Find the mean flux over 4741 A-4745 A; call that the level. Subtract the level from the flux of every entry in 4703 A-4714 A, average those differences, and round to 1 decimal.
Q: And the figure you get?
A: 0.9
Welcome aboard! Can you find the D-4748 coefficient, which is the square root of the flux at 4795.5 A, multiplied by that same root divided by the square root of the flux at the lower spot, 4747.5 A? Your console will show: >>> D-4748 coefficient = 3.65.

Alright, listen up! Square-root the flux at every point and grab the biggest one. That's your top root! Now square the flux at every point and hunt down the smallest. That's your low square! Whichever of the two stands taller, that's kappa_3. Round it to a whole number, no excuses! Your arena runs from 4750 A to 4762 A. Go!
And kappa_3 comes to 117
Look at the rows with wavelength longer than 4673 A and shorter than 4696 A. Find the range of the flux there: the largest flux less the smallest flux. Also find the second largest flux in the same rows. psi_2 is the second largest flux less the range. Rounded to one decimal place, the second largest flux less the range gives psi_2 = 10.5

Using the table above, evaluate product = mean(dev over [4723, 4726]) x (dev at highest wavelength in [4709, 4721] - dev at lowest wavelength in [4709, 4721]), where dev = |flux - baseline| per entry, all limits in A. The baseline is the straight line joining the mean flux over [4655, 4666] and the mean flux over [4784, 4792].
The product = 0.0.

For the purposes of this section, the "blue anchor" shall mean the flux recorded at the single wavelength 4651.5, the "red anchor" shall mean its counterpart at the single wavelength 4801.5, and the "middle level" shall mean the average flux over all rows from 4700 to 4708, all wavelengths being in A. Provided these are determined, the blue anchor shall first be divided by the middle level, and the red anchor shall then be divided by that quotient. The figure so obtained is 12.6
